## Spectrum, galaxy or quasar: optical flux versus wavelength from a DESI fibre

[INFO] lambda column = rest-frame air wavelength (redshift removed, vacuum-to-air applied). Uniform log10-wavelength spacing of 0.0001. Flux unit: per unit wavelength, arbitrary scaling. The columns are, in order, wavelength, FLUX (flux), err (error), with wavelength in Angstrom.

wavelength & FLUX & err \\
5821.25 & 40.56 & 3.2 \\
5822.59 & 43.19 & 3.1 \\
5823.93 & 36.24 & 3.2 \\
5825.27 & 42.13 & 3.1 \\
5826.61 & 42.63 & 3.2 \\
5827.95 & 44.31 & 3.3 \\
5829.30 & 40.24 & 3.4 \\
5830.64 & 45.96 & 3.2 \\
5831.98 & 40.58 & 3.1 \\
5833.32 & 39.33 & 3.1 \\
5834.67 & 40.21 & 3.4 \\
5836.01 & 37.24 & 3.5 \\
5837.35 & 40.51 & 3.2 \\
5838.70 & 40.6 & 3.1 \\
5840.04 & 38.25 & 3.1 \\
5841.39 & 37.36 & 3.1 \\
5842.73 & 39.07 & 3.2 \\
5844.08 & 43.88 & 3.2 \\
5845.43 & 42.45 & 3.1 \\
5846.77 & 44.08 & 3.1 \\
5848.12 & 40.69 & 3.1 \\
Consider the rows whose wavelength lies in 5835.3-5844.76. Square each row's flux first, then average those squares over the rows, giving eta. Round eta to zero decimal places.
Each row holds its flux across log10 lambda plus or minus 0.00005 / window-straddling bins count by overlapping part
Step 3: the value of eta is 1570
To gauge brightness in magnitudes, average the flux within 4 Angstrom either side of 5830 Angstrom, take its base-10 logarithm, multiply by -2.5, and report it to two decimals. -4.06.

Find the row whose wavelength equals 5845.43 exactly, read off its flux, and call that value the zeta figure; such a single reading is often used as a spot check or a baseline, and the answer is 42.45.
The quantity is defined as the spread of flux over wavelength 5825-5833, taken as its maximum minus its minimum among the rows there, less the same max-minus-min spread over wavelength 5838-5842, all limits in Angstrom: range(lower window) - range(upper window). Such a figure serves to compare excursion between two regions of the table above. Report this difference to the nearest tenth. 2.5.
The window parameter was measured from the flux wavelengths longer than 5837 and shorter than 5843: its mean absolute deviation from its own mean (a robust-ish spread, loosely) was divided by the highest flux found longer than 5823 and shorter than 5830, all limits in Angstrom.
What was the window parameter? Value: 0.025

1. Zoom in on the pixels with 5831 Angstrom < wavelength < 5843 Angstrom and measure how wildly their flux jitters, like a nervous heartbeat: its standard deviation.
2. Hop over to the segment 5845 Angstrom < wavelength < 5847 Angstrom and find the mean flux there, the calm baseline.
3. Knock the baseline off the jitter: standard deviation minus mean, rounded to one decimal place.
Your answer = -42.0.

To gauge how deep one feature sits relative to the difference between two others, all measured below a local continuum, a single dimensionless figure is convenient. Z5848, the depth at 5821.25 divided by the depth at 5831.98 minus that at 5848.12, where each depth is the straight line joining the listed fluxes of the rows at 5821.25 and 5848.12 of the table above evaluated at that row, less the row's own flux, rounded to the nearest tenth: 0.0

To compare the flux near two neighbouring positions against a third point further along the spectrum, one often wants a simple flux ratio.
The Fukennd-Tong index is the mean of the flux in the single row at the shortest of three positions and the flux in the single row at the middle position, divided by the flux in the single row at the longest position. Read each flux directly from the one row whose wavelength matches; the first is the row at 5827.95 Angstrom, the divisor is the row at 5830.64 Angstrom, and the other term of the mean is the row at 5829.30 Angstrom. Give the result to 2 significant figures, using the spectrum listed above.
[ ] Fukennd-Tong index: 0.92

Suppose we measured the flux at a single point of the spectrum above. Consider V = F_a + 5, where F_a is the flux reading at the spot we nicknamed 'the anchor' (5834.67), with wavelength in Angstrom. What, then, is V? 45.2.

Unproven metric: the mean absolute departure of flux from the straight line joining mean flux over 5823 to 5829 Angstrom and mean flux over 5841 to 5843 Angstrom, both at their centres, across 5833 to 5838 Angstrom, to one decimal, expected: 1.2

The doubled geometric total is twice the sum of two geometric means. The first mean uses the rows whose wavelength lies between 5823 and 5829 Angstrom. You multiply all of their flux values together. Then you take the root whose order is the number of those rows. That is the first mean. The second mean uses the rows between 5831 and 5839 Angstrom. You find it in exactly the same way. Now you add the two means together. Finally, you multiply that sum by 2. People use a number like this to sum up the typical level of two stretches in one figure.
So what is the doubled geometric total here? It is 162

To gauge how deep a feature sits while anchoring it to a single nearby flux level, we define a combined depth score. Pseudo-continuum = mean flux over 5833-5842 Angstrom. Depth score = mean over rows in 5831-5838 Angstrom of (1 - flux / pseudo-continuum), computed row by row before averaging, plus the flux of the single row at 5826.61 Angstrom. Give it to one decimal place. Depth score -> 42.6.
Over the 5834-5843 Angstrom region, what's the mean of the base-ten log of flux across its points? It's 1.59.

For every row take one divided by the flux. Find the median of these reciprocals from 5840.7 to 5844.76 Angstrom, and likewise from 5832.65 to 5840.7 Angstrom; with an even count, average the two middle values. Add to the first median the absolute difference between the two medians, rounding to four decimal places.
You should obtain 0.0260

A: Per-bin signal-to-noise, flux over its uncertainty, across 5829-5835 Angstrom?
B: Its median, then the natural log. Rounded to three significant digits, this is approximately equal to 2.54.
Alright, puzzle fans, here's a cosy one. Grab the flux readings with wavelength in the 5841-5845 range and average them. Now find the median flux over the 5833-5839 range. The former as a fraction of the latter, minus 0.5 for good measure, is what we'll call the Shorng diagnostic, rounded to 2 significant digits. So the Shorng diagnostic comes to 0.50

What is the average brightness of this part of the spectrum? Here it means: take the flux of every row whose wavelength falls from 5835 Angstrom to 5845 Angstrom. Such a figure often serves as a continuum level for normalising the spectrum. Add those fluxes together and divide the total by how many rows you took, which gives 39.6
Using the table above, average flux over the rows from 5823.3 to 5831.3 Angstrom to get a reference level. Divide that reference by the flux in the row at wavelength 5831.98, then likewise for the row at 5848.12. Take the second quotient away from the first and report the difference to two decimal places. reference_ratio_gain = 0.00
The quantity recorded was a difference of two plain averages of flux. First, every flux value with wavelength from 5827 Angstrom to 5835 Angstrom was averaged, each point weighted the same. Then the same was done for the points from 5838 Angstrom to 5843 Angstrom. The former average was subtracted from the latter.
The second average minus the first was -3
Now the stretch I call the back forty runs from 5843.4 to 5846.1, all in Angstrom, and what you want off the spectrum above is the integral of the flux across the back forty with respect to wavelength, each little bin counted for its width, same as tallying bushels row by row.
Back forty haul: 116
